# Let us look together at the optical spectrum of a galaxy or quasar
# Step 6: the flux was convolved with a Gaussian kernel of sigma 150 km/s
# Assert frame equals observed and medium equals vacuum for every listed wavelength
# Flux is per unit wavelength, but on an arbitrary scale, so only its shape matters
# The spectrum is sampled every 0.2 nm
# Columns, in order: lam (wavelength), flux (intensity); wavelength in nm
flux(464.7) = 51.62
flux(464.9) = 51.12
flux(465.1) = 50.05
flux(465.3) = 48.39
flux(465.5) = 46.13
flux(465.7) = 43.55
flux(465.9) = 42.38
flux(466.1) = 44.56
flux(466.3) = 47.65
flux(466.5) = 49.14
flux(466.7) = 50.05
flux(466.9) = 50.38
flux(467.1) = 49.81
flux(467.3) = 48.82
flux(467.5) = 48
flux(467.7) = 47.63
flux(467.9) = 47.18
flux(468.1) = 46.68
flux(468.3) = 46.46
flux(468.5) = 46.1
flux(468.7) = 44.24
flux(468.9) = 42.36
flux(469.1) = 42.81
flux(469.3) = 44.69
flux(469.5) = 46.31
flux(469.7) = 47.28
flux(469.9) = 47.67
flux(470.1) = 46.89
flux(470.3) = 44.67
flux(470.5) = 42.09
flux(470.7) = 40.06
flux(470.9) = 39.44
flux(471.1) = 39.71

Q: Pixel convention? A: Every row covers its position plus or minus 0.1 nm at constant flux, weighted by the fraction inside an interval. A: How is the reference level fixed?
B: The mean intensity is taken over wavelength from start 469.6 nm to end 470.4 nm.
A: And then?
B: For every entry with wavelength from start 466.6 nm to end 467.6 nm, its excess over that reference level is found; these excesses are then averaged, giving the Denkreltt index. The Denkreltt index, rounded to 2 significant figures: 2.8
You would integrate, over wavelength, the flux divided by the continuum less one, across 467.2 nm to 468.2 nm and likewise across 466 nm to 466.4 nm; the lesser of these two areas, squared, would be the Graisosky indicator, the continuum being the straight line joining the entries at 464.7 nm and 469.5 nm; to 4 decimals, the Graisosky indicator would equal 0.0010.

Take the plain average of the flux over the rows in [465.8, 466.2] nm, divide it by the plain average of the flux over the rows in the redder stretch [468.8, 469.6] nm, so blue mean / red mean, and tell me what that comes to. 0.99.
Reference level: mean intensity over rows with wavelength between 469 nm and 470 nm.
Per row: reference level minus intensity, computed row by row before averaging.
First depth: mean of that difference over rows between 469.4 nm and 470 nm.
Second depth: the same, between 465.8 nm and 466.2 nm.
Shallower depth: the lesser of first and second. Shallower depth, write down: -1.3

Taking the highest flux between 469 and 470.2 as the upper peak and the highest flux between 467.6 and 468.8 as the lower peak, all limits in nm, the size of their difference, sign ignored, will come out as 0.0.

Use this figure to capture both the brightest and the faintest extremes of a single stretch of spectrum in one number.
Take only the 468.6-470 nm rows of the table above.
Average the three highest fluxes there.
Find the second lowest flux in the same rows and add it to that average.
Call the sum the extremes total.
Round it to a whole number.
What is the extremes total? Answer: 90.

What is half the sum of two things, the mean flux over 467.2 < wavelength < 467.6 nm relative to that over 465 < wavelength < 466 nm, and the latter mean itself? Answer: 23.6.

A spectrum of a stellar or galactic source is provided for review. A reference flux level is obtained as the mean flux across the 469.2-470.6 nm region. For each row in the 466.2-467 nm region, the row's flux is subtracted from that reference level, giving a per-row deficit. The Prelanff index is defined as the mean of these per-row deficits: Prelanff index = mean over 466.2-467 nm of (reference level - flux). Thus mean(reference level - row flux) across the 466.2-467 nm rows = -4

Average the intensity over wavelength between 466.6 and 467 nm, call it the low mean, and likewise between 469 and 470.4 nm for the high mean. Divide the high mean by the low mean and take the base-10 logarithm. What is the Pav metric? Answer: -0.040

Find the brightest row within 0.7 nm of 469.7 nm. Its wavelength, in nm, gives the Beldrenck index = 469.9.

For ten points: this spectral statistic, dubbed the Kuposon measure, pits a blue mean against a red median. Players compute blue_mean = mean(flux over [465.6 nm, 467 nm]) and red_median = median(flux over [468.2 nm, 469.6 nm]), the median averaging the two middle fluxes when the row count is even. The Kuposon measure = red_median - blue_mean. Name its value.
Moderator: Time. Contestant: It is -2.1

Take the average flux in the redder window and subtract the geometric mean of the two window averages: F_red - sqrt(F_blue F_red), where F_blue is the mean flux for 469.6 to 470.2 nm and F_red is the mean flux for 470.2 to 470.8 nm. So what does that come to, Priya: -2.4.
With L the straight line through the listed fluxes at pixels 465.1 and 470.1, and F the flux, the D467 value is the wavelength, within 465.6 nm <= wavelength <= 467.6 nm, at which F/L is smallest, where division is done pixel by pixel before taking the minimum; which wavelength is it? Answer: 465.9 nm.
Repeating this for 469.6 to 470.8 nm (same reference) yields 470.7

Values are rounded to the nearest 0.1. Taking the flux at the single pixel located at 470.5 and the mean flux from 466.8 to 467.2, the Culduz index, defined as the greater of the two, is 50.1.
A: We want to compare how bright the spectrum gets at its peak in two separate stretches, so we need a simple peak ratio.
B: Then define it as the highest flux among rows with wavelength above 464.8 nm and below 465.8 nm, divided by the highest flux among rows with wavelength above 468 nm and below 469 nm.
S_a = 1.10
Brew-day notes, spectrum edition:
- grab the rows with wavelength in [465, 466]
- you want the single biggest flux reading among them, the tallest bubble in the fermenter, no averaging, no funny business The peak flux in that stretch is 50.05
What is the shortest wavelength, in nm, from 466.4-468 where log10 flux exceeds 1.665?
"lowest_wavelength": 466.5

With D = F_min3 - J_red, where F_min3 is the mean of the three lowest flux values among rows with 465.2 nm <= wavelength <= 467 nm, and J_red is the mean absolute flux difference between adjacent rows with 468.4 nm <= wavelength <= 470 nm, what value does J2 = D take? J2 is 42.2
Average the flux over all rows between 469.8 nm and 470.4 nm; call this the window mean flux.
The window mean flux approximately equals 46.4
